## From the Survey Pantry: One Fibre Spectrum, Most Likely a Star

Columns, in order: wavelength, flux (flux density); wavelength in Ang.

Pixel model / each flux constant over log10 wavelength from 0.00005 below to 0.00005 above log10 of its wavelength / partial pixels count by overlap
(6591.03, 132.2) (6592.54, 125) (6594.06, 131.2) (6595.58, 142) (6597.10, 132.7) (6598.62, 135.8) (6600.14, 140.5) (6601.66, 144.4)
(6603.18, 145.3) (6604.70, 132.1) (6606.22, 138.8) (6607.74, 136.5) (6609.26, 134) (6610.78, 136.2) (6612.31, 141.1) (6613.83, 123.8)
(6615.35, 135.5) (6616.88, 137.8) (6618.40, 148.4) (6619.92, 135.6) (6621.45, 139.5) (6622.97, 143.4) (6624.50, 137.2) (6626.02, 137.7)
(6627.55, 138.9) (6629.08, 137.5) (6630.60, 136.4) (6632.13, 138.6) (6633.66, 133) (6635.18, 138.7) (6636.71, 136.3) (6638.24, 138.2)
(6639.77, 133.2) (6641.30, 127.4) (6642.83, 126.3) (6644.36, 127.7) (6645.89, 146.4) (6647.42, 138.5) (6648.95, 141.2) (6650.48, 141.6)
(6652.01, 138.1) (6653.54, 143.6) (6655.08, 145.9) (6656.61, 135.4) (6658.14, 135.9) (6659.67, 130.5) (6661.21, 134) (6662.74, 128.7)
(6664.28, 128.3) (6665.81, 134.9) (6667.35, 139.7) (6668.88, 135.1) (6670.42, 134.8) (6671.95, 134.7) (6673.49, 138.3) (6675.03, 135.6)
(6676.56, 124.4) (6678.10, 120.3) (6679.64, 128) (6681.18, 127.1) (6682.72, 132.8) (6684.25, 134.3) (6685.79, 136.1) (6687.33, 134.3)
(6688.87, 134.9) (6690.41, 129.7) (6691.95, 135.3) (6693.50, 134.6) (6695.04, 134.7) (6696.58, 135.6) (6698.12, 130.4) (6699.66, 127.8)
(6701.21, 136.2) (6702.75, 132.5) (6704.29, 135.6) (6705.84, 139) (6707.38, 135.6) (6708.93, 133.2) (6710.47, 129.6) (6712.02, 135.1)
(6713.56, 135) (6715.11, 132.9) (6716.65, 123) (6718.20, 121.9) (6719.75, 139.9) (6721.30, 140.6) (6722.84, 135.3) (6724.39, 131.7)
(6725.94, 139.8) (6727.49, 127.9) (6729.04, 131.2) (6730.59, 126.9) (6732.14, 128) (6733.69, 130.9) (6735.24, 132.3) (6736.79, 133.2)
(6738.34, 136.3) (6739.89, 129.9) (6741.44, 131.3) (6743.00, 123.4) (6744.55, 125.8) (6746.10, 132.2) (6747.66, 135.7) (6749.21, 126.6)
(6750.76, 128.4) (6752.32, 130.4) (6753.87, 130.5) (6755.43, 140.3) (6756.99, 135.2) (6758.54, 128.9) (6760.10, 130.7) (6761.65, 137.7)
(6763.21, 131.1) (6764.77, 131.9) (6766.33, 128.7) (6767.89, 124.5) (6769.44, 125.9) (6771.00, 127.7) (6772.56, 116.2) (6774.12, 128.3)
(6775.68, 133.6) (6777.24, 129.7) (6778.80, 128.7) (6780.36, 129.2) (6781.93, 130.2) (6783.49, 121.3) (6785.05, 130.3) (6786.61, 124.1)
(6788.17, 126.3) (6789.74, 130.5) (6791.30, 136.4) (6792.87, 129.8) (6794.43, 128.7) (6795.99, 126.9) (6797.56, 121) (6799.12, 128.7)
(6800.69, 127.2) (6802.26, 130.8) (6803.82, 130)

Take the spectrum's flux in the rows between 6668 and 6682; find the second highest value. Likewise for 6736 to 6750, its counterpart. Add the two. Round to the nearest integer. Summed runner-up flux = 271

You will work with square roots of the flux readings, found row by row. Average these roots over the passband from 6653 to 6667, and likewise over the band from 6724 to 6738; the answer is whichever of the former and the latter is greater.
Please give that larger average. 11.6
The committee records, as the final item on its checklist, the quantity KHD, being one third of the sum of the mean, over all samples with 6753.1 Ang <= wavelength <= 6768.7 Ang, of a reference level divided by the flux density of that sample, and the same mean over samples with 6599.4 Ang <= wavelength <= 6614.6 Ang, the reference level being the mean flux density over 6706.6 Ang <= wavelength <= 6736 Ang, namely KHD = 0.656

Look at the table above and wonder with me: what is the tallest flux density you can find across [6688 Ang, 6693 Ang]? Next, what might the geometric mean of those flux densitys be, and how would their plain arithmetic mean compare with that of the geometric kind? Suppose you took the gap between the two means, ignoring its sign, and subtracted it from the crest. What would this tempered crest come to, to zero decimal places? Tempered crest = 135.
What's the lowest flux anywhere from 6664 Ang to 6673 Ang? 128.3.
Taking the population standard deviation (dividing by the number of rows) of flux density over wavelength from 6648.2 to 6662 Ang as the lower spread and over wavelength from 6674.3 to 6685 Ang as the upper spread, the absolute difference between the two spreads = 0.48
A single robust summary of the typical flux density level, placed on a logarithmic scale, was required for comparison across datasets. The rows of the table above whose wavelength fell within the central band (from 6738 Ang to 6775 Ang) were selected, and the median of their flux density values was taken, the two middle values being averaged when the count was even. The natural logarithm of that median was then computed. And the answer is 4.869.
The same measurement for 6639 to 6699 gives 4.903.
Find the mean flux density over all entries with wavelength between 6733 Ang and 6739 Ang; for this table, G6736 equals 133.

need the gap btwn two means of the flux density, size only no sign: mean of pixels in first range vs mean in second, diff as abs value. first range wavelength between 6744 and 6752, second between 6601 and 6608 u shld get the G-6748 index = 10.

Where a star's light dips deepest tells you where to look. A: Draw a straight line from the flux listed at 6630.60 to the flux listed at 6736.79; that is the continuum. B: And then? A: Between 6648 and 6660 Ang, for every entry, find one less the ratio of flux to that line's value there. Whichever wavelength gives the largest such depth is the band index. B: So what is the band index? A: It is 6659.67 Ang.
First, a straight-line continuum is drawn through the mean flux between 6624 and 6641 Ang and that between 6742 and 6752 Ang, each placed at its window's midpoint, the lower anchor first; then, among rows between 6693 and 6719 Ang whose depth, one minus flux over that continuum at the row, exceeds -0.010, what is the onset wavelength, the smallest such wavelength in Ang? 6698.12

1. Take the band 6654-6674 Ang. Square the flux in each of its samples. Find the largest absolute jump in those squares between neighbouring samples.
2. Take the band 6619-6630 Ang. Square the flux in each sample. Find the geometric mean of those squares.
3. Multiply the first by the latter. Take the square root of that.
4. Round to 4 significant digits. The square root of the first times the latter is 7528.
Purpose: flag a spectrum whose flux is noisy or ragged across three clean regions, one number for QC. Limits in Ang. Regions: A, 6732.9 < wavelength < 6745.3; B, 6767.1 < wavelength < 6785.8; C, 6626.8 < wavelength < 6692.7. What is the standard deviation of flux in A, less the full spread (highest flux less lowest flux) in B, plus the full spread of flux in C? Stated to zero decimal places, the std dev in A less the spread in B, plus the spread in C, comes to 13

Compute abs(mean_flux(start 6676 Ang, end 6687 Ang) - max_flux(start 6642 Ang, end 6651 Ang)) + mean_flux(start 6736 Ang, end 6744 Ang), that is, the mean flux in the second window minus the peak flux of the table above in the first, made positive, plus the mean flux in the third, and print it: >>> 148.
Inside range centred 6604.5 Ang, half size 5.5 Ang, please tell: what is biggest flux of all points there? 145.3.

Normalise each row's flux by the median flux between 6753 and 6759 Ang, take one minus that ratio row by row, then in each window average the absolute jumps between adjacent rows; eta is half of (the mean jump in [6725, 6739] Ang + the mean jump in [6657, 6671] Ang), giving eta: 0.028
